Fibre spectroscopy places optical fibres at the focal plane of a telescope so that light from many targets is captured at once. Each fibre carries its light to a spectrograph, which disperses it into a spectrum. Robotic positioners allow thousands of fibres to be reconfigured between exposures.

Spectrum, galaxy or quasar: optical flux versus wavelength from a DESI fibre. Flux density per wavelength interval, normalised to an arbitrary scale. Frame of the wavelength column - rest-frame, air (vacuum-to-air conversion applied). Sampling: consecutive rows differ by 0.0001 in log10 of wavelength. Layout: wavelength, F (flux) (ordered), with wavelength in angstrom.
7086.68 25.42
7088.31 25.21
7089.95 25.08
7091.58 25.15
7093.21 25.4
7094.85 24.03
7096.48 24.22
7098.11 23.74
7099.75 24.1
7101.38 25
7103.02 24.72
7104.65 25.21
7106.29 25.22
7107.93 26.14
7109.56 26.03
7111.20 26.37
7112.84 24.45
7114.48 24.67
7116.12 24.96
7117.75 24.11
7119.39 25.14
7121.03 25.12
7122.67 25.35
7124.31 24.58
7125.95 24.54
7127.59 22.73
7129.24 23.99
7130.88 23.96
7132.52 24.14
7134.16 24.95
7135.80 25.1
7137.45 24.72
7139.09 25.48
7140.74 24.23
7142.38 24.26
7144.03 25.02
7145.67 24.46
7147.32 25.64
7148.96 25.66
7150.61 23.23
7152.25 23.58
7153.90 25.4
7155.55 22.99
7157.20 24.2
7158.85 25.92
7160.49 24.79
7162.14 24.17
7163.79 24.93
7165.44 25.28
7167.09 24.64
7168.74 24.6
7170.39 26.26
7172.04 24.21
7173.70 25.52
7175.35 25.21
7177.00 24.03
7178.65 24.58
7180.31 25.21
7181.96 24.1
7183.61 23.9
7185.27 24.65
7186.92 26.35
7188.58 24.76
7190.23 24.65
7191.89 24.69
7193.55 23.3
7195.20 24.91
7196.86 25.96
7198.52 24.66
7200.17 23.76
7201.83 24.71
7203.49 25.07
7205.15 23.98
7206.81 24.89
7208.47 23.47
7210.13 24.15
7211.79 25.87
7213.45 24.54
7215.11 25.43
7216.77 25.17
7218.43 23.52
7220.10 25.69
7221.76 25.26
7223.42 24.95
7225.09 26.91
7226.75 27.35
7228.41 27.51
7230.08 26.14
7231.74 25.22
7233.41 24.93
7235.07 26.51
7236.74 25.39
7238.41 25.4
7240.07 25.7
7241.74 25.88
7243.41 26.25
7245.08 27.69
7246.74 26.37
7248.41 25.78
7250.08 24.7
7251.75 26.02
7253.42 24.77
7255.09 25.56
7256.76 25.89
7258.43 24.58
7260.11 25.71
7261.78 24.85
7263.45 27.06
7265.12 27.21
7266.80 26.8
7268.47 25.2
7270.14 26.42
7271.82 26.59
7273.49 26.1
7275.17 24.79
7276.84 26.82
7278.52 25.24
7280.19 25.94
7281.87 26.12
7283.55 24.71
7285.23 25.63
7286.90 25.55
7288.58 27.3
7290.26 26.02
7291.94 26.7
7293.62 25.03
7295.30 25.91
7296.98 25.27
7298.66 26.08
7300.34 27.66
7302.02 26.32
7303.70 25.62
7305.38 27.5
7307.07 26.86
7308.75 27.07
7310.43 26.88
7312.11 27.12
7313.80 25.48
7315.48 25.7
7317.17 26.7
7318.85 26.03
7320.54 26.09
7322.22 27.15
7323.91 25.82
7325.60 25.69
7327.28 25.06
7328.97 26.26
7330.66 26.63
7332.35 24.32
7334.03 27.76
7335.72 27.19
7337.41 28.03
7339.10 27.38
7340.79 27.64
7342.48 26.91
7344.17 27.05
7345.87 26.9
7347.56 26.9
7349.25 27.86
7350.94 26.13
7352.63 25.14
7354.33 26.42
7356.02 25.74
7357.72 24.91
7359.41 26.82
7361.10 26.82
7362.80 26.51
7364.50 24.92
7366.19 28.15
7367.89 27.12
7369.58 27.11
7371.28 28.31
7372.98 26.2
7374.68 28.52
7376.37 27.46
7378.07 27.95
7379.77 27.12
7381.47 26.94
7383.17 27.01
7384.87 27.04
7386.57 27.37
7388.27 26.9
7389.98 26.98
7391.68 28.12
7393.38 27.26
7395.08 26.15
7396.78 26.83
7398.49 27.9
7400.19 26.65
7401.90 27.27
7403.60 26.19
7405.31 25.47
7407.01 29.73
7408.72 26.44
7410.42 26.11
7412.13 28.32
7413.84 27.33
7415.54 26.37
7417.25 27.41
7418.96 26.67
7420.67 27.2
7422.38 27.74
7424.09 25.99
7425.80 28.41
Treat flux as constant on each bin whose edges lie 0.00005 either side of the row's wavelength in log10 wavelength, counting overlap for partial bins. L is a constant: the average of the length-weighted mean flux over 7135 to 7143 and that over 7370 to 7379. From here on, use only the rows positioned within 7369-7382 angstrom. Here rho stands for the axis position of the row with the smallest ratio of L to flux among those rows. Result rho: 7374.68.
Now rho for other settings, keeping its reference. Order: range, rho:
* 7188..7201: 7196.86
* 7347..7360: 7349.25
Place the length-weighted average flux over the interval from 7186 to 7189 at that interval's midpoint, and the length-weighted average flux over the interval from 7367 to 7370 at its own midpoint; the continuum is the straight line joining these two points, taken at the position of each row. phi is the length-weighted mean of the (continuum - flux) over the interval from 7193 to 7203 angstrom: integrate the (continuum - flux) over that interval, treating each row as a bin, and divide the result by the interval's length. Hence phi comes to 1.12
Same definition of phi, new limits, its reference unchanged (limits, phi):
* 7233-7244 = 0.32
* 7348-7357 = 0.75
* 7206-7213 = 1.23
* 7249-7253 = 0.84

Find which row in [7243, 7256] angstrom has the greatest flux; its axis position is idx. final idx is 7245.08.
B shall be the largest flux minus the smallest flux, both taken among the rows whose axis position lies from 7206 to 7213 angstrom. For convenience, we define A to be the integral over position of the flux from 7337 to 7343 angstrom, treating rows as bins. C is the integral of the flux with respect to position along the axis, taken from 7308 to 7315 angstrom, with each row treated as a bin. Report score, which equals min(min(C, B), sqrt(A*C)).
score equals 2.40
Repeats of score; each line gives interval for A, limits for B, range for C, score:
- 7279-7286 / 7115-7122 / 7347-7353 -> 1.03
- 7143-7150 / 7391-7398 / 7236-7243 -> 1.97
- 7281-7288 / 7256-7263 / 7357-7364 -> 1.31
